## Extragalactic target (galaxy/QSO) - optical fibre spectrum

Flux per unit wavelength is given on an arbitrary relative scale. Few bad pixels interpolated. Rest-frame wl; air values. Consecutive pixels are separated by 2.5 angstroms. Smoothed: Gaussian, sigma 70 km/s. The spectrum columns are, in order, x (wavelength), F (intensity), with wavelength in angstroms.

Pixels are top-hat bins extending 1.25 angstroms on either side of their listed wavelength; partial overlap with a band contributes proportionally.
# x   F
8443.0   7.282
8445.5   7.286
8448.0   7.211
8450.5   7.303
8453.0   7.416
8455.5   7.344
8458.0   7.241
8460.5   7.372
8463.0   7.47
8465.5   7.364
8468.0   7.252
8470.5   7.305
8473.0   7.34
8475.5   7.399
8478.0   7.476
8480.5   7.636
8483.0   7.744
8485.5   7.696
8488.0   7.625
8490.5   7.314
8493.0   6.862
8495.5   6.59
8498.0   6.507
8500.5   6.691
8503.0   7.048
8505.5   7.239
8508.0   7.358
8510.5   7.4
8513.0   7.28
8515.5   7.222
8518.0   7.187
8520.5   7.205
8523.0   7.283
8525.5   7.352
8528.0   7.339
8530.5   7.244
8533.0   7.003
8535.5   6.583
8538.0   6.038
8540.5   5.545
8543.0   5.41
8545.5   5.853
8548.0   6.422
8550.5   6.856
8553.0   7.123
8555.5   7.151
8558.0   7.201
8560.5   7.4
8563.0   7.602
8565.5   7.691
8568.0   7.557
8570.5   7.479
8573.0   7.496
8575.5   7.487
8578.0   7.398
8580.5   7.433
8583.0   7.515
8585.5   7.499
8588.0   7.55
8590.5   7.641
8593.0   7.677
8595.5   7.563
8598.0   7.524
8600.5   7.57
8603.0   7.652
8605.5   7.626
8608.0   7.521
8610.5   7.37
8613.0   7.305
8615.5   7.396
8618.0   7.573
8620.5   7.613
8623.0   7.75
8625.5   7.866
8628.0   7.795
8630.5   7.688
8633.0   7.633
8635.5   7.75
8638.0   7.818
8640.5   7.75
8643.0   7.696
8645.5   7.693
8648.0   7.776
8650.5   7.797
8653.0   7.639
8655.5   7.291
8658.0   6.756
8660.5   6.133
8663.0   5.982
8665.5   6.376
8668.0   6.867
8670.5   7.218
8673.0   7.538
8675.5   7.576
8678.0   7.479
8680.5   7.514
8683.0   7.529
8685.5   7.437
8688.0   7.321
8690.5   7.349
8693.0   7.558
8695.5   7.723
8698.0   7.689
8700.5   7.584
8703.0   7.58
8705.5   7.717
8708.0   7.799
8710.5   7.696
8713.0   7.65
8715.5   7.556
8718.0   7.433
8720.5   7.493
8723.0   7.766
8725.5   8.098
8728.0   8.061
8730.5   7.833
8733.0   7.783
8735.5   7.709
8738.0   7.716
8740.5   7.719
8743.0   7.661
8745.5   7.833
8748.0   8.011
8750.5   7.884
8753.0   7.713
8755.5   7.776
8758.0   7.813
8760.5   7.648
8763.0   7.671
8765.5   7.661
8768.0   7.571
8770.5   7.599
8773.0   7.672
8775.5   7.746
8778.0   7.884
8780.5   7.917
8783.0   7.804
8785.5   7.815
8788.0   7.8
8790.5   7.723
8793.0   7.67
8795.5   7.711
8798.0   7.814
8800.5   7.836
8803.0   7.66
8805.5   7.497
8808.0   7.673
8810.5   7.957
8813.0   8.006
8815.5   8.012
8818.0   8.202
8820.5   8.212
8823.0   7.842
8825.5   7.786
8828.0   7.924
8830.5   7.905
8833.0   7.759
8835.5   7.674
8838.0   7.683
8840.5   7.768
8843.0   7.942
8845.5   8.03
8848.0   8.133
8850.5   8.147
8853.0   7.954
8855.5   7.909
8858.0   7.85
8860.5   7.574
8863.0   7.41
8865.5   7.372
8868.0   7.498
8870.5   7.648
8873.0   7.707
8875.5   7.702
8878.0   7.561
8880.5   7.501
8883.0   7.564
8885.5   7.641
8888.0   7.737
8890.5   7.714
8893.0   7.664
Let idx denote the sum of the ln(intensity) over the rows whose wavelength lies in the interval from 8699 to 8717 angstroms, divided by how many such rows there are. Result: 2.04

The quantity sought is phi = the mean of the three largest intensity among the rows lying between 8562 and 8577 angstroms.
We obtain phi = 7.62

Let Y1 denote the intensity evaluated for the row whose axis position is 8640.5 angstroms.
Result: 7.75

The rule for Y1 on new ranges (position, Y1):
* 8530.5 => 7.244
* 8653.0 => 7.639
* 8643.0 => 7.696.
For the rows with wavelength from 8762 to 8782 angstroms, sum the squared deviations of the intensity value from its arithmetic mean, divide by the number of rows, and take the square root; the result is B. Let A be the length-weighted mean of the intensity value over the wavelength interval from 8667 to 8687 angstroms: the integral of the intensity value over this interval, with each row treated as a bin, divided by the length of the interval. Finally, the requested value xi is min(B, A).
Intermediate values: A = 7.4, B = 0.12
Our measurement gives 0.118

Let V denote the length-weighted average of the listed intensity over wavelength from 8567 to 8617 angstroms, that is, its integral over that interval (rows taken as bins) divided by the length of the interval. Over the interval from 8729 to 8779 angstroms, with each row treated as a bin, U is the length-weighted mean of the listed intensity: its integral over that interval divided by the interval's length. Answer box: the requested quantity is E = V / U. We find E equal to 0.97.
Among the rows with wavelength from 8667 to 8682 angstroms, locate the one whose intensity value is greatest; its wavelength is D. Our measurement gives 8675.5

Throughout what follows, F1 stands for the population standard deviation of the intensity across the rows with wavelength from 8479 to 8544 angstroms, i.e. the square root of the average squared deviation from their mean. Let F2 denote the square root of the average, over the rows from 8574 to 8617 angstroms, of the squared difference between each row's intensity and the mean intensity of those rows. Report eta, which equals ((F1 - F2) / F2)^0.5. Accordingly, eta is 2.2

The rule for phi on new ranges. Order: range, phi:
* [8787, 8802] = 7.82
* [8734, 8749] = 7.85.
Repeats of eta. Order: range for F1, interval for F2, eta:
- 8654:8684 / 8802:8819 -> 1.2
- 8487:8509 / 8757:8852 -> 1.0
